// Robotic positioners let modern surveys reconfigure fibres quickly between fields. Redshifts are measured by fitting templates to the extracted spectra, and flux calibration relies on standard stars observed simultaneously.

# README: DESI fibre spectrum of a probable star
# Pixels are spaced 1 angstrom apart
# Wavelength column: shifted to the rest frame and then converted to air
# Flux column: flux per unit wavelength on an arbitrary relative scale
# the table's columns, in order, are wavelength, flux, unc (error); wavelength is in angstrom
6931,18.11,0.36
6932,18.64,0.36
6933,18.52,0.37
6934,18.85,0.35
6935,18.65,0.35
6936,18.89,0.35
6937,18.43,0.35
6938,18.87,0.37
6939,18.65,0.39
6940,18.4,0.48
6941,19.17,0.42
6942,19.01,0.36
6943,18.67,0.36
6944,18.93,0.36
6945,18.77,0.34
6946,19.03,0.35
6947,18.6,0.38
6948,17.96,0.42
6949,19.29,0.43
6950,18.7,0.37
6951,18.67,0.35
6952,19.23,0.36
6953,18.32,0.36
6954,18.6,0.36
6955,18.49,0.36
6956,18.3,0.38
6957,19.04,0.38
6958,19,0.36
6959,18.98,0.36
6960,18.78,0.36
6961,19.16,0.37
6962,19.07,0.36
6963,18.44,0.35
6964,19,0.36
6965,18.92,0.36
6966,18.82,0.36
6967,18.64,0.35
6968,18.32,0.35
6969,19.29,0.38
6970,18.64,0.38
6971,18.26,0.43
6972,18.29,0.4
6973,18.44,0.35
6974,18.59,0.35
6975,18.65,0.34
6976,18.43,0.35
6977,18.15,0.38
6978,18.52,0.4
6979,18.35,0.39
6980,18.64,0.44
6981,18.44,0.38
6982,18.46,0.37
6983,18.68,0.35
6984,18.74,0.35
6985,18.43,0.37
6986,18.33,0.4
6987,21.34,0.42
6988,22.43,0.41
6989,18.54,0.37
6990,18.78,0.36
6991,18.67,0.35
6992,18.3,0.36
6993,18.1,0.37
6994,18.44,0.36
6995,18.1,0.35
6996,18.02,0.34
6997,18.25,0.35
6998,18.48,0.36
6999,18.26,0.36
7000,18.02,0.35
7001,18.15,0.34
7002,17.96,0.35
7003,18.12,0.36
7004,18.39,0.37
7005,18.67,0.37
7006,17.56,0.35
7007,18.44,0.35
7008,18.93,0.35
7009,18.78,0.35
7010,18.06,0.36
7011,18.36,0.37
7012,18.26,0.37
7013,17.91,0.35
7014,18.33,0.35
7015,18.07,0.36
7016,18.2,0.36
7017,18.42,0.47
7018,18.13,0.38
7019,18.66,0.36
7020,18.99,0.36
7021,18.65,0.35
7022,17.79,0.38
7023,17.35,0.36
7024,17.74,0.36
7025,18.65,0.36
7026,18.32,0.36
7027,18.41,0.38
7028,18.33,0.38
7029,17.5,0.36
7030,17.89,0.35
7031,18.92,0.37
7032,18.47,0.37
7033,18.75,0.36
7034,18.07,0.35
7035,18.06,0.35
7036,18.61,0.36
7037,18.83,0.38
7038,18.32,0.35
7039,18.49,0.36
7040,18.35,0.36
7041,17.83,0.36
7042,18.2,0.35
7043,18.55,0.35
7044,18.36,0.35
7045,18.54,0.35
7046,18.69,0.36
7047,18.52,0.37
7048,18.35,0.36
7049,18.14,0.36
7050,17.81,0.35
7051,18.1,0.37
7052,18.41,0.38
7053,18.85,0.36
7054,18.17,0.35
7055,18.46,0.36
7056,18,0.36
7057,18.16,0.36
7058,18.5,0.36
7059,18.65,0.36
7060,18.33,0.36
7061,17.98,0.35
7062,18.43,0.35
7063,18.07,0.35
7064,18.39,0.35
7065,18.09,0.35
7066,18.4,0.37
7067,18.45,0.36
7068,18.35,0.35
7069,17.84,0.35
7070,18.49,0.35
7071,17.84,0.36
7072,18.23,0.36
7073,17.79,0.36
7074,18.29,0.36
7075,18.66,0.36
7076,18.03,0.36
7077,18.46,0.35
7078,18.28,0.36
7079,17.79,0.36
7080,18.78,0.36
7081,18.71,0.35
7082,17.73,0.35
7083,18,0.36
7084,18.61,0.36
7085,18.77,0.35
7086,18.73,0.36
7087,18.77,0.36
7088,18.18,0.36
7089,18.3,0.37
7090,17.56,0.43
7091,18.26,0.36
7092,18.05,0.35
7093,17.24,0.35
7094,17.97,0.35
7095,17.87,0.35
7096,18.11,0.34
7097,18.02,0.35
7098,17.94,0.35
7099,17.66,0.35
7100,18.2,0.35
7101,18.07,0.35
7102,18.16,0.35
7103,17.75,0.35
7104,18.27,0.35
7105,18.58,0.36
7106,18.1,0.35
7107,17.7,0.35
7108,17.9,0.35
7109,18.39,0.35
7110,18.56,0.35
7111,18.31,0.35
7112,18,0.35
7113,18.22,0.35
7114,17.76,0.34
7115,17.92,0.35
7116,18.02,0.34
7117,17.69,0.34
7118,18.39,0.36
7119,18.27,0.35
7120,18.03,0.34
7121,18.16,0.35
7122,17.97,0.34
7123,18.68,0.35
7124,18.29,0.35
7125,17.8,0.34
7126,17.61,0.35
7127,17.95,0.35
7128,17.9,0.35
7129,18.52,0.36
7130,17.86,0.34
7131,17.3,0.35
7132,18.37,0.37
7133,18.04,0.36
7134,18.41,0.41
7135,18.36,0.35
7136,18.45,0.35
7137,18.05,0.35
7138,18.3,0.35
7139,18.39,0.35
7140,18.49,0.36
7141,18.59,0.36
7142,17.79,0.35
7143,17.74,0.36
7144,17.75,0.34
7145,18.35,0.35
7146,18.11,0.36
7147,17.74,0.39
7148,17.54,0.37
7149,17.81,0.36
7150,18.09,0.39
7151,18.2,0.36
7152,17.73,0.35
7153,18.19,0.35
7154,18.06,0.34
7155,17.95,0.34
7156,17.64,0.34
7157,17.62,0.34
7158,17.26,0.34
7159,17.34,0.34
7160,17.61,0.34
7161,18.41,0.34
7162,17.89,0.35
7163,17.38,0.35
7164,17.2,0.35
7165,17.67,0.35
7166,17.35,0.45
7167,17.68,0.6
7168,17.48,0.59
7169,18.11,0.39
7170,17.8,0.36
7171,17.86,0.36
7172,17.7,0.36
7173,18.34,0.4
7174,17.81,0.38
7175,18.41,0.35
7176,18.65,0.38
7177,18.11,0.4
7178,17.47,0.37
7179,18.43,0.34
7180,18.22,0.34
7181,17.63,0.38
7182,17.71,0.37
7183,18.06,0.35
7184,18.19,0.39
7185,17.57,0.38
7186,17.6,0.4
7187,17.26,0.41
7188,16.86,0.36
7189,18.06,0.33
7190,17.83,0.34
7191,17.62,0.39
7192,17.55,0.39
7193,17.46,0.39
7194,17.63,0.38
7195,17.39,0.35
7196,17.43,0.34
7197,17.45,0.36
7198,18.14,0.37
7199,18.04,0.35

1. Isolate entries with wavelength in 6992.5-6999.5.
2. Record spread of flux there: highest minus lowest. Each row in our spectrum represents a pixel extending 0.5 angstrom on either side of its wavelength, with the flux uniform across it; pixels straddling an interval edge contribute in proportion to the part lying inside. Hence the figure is 0.46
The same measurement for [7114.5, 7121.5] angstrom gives 0.70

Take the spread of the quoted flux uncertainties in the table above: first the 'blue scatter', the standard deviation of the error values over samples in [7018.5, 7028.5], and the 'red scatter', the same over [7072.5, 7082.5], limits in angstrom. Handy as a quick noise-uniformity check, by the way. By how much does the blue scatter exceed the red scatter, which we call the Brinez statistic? 0.006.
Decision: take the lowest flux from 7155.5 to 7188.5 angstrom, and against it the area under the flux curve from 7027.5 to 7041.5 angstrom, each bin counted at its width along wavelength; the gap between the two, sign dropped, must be 240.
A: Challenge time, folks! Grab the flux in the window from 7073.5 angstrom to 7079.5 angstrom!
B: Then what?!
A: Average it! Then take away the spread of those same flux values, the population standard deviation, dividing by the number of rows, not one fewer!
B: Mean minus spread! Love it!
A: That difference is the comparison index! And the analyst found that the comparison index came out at 17.97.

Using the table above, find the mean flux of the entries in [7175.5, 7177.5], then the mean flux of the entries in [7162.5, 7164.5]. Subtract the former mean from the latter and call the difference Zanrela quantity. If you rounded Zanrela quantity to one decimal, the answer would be -1.1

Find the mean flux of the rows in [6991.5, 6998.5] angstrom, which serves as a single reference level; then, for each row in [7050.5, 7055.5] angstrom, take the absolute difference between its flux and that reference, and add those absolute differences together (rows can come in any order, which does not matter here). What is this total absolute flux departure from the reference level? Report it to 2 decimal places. 1.21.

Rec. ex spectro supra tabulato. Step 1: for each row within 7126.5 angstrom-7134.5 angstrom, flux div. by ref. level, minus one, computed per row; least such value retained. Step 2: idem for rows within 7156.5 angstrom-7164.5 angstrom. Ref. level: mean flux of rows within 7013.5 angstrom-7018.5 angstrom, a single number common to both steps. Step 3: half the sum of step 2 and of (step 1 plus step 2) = -0.082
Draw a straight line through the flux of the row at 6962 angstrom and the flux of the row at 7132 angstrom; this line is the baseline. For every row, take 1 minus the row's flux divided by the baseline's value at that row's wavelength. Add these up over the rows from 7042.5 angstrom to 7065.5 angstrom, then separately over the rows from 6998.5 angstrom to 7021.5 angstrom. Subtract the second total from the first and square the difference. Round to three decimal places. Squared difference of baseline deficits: 0.052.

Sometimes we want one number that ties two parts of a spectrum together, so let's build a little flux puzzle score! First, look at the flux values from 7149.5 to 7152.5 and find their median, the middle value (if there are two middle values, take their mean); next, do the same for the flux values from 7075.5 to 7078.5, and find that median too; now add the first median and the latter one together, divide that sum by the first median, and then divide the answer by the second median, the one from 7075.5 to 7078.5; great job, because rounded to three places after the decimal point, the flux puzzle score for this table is 0.110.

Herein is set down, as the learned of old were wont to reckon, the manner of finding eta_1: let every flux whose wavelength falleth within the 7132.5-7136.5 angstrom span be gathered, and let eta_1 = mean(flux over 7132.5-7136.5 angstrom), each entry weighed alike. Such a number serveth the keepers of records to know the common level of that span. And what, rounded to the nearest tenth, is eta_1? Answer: 18.3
